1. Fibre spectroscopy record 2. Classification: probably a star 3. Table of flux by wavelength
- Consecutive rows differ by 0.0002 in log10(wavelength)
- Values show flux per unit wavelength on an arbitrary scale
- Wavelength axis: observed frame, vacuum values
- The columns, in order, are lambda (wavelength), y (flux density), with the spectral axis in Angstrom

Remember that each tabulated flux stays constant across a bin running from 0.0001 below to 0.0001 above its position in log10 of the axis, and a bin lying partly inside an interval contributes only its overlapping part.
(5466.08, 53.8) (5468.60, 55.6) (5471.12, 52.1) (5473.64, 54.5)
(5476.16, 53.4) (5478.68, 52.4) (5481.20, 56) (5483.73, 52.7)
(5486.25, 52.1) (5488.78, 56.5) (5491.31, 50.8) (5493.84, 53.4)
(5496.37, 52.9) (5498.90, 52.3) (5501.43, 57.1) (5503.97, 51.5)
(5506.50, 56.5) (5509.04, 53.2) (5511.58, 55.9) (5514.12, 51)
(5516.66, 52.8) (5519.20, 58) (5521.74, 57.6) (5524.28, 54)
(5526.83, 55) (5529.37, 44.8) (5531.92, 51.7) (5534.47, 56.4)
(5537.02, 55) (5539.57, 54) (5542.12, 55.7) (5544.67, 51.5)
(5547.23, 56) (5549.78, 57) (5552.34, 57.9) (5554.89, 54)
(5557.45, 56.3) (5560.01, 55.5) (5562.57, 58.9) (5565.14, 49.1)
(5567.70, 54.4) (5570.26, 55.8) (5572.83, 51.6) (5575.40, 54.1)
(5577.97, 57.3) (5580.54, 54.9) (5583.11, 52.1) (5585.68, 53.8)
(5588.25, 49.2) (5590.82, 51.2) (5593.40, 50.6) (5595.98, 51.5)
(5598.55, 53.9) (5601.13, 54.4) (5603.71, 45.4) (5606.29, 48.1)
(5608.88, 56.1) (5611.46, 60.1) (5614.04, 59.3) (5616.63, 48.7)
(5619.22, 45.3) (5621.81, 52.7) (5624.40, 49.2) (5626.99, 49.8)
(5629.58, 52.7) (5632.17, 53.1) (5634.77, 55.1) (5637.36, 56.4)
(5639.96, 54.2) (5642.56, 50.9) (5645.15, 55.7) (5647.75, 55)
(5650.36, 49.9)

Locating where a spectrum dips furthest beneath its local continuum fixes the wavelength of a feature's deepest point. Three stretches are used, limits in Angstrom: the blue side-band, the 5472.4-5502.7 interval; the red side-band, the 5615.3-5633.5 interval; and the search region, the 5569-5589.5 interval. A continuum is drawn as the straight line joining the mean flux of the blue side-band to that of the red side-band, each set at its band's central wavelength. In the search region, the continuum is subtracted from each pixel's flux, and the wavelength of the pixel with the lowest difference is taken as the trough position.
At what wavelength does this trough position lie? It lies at 5588.25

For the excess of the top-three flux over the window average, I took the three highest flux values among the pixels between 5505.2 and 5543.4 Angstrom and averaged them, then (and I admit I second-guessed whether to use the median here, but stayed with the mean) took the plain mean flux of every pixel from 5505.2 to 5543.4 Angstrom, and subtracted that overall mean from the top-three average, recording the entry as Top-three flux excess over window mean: 3.3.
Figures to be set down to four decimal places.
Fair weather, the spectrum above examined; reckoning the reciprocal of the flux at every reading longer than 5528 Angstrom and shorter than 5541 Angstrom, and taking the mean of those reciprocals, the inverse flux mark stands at 0.0192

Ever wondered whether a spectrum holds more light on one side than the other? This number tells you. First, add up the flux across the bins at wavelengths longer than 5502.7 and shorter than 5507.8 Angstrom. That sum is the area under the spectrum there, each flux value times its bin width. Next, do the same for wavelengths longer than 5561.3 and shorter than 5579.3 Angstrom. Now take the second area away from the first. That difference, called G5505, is -704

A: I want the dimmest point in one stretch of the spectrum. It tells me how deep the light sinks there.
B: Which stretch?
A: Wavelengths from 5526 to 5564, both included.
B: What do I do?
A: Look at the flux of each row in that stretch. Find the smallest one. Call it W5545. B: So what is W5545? 44.8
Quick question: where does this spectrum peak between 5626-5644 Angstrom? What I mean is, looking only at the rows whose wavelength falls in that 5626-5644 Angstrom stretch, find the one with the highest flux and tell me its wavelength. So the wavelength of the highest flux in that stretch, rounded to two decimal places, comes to 5637.36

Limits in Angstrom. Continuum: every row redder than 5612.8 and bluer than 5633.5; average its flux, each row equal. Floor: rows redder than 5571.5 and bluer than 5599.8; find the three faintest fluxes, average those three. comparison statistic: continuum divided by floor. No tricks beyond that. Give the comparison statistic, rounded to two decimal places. 1.02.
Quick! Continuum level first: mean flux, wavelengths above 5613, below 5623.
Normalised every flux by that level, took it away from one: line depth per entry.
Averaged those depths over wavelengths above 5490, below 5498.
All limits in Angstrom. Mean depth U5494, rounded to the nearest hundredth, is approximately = -0.02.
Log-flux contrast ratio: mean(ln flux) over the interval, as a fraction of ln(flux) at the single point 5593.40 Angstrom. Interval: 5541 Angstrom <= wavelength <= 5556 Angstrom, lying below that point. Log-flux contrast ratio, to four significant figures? 1.023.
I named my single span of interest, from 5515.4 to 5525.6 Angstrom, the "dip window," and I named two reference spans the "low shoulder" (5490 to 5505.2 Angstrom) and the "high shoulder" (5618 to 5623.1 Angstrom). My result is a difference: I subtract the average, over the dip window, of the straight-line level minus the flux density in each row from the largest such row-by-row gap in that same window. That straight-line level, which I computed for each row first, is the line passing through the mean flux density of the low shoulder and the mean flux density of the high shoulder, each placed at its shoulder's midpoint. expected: 2.92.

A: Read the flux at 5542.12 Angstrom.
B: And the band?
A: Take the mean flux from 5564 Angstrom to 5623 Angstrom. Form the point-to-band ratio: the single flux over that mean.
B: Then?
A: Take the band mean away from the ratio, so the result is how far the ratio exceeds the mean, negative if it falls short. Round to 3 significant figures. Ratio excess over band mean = -51.5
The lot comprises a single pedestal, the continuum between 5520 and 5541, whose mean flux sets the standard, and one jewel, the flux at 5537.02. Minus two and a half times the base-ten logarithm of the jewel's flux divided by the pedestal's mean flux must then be -0.03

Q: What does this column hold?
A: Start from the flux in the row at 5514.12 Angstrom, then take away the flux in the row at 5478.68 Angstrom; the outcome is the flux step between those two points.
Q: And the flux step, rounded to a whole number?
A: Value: -1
